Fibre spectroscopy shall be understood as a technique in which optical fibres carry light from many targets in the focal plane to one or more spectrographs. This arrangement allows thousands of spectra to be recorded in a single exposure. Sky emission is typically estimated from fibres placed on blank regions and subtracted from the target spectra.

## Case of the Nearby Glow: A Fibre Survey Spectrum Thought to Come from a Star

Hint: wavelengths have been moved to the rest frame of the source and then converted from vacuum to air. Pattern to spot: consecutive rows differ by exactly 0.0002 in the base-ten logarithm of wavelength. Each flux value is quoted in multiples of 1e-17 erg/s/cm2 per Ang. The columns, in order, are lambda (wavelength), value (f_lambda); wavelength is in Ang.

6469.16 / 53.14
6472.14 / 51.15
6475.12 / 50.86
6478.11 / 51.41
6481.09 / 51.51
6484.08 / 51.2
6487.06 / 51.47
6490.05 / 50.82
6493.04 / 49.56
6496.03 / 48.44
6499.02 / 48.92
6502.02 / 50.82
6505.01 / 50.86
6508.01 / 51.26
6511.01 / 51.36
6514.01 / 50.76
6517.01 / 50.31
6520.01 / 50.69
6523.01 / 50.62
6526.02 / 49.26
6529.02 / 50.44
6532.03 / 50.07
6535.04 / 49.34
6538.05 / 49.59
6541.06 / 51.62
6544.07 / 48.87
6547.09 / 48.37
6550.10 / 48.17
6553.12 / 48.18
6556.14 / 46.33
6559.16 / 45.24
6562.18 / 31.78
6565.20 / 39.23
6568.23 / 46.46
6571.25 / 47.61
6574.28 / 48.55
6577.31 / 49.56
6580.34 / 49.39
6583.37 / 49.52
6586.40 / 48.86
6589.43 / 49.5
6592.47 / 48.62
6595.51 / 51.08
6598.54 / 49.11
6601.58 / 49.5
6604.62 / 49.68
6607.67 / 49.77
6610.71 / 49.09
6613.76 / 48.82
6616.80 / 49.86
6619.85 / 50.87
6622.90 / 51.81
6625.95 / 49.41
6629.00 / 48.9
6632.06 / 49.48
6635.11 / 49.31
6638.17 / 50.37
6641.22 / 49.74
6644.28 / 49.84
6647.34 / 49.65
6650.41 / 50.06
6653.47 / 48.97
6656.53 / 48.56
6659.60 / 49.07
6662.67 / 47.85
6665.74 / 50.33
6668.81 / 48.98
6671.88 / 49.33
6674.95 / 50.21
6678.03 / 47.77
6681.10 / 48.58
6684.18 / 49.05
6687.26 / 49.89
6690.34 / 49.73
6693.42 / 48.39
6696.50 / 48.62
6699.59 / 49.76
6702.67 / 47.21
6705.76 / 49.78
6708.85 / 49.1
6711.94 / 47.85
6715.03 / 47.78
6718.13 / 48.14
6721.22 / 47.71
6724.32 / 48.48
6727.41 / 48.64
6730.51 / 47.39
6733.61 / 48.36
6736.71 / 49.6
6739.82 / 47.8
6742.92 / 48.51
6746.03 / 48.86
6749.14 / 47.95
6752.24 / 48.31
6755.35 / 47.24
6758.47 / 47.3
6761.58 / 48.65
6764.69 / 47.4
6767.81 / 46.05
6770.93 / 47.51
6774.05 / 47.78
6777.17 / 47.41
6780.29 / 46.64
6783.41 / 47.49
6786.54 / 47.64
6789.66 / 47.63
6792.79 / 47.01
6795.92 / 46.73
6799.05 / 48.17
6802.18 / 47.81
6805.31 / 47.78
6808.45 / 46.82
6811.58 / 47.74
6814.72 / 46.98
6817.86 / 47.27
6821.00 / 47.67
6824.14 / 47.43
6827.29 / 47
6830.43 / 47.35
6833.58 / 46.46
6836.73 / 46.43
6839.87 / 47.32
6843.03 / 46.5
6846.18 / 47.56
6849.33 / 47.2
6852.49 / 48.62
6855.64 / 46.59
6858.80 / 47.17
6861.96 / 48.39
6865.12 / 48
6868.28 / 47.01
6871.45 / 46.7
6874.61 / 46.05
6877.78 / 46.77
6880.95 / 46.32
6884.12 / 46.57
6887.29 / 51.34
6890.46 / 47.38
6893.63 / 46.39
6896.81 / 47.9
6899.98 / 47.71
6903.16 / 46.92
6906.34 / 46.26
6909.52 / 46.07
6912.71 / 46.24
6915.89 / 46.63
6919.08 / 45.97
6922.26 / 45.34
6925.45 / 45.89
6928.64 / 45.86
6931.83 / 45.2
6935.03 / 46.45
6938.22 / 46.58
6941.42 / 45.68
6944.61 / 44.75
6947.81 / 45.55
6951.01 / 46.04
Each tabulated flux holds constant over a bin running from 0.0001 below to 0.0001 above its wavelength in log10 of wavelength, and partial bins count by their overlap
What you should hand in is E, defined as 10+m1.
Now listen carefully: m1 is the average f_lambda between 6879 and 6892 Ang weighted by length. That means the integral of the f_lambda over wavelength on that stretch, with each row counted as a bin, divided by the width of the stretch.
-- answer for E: 57.9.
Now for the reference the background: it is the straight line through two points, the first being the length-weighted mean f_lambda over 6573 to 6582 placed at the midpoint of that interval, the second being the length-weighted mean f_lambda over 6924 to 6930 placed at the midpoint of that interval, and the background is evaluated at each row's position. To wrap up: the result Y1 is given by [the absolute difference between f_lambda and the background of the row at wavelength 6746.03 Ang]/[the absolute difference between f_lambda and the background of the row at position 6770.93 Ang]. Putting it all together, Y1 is 8.1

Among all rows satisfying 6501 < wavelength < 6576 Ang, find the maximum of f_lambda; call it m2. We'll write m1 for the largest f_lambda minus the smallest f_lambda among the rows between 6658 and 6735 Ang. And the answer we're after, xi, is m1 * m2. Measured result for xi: 161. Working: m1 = 3.1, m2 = 51.62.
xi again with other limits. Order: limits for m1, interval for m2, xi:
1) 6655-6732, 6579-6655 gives 162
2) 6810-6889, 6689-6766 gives 263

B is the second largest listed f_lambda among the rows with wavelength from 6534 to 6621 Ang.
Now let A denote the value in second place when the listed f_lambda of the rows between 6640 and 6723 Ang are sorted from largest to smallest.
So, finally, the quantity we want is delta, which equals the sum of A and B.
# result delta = 101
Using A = 50.21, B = 51.08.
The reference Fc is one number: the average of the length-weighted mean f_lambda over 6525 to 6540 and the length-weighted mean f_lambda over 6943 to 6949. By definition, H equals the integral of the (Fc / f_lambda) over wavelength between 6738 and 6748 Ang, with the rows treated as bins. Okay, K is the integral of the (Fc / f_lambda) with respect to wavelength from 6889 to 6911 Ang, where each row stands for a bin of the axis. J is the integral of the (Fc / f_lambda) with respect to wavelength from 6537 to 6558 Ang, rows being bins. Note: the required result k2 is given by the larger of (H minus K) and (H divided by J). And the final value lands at 0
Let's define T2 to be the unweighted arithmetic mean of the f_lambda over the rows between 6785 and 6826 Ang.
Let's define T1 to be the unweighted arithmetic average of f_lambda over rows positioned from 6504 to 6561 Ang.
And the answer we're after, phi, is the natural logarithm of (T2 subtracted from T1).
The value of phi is 0.7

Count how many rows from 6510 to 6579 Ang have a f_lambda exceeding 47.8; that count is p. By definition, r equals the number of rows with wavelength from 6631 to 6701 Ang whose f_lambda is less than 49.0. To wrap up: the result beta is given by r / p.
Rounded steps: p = 17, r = 8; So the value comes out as 0.47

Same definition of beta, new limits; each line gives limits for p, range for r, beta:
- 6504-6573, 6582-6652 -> 0.24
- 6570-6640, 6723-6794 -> 1.00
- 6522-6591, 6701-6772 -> 1.18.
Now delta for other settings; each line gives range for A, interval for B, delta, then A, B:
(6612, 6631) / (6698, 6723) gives 101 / 50.87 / 49.76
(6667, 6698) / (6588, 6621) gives 101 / 49.89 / 50.87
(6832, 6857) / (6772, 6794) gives 95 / 47.56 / 47.64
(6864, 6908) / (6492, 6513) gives 99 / 48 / 51.26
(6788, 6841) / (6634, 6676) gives 98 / 47.81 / 50.33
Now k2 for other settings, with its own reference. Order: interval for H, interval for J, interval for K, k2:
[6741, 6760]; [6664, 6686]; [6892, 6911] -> 1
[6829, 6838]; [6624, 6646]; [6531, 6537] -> 3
